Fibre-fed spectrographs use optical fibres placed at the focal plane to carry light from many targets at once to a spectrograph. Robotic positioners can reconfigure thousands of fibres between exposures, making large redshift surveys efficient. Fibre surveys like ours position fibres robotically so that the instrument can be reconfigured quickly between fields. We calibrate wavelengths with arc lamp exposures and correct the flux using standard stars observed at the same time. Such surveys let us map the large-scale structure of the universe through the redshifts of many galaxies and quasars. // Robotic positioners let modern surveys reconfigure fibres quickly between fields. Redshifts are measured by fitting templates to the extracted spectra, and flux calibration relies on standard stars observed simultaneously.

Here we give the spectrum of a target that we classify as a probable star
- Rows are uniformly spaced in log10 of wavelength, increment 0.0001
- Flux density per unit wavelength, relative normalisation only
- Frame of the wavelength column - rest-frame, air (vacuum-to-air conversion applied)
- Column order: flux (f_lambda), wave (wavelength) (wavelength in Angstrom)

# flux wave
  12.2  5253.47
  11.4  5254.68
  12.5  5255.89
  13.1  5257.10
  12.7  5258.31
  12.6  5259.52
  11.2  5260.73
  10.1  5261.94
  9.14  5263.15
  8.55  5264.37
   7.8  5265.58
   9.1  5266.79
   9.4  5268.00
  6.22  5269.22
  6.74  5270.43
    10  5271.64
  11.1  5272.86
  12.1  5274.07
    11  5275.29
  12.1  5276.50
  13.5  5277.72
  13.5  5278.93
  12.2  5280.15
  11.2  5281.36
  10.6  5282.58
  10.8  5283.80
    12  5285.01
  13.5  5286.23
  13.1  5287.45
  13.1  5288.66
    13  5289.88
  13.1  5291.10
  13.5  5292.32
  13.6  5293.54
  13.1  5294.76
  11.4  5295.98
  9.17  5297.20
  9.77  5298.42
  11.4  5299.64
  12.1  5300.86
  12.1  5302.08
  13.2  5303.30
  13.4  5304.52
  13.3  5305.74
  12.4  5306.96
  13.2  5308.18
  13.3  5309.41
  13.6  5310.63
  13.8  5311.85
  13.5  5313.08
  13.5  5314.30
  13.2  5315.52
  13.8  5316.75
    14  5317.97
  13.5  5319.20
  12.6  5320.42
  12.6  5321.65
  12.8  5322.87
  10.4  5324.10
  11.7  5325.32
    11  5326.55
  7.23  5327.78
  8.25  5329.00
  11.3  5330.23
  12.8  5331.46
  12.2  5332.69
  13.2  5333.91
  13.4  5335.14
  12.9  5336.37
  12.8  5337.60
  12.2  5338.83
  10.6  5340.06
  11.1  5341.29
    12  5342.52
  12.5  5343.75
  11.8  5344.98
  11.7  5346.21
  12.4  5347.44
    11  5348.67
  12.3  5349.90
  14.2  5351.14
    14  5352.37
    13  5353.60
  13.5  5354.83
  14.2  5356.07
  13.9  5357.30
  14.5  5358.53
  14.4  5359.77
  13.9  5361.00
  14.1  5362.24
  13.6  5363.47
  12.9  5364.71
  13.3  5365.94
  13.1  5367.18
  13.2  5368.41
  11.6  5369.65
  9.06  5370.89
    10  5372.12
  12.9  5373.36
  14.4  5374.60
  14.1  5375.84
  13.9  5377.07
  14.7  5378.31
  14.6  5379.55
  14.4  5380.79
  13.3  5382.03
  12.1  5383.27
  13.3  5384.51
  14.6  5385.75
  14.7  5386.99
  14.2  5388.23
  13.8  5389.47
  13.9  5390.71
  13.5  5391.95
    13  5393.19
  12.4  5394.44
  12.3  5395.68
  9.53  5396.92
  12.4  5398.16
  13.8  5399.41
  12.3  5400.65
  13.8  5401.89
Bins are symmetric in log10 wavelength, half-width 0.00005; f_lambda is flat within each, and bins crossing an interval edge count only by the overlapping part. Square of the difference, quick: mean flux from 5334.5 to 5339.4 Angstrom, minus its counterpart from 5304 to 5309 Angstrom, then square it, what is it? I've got 0.1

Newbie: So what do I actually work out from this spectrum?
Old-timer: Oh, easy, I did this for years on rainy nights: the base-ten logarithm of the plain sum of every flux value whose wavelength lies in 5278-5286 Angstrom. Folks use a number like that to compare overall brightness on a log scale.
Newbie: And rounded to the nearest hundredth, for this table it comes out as 1.85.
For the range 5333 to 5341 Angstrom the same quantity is 1.88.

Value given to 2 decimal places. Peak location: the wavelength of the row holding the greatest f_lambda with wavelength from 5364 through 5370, 5365.94 Angstrom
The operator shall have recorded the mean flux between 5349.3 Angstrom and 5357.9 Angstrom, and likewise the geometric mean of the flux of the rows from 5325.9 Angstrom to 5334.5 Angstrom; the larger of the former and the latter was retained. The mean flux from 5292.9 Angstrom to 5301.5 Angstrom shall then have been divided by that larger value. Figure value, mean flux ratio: 0.85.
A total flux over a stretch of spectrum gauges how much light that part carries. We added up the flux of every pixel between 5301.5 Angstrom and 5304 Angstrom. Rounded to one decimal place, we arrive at 25.3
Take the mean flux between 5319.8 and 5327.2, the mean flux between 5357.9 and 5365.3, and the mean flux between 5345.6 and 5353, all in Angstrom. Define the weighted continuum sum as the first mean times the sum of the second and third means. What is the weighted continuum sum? 314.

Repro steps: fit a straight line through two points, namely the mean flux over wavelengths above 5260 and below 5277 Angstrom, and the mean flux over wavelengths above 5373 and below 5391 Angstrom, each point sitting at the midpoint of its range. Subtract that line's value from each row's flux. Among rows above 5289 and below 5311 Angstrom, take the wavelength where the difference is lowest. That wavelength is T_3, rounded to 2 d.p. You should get 5297.20 Angstrom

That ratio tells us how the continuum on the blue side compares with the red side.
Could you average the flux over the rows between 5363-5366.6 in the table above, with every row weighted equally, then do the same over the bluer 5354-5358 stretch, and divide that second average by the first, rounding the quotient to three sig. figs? 1.05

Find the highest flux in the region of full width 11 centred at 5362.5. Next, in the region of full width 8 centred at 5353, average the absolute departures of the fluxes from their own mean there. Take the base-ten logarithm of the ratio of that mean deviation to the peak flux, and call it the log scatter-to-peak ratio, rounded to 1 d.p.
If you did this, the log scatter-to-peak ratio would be -1.4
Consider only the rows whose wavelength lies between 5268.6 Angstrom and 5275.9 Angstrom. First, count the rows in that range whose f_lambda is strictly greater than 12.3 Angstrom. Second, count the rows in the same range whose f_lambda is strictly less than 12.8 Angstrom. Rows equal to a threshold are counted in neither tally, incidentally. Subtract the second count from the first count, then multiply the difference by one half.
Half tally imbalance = -3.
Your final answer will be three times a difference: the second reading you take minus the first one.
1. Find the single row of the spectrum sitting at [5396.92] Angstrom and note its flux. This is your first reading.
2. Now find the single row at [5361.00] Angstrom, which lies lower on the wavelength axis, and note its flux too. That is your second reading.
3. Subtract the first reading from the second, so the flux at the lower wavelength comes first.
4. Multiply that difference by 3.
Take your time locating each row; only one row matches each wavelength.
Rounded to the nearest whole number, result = 13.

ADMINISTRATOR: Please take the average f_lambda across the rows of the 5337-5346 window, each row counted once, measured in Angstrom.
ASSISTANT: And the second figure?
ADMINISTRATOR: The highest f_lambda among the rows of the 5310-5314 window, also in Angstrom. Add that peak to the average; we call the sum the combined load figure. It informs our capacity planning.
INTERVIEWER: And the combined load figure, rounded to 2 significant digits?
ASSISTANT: 26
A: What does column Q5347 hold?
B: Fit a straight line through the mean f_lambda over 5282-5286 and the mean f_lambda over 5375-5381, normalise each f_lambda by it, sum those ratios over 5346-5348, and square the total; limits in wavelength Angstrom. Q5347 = 3.3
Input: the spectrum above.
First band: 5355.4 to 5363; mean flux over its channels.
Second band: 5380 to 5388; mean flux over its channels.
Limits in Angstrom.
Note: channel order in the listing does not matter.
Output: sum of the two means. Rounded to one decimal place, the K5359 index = 27.9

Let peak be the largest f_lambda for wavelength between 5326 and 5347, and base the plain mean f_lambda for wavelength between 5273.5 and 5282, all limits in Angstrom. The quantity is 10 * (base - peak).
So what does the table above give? -12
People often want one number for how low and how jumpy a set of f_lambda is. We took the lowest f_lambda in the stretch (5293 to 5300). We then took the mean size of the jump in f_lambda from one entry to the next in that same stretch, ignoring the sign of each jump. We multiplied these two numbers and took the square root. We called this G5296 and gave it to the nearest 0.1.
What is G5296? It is 3.5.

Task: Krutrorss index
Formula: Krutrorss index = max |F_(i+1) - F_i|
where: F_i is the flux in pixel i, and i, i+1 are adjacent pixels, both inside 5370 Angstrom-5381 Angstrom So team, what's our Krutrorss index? 2.9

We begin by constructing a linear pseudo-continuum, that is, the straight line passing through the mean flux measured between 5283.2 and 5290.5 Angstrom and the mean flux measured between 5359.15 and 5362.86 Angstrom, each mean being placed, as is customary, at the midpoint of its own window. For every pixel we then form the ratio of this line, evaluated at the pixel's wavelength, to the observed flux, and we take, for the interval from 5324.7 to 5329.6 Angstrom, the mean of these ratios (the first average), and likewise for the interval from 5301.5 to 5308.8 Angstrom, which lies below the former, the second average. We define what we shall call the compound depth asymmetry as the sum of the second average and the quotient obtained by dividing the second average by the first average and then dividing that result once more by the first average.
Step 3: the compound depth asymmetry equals 1.5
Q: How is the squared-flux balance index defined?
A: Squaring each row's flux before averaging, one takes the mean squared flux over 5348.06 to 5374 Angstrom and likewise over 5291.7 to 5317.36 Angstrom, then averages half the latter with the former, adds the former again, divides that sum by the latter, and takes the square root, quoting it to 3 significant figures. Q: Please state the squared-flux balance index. 1.35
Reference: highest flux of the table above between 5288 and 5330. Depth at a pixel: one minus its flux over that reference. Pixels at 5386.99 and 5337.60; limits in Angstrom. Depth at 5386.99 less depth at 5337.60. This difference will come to -0.14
